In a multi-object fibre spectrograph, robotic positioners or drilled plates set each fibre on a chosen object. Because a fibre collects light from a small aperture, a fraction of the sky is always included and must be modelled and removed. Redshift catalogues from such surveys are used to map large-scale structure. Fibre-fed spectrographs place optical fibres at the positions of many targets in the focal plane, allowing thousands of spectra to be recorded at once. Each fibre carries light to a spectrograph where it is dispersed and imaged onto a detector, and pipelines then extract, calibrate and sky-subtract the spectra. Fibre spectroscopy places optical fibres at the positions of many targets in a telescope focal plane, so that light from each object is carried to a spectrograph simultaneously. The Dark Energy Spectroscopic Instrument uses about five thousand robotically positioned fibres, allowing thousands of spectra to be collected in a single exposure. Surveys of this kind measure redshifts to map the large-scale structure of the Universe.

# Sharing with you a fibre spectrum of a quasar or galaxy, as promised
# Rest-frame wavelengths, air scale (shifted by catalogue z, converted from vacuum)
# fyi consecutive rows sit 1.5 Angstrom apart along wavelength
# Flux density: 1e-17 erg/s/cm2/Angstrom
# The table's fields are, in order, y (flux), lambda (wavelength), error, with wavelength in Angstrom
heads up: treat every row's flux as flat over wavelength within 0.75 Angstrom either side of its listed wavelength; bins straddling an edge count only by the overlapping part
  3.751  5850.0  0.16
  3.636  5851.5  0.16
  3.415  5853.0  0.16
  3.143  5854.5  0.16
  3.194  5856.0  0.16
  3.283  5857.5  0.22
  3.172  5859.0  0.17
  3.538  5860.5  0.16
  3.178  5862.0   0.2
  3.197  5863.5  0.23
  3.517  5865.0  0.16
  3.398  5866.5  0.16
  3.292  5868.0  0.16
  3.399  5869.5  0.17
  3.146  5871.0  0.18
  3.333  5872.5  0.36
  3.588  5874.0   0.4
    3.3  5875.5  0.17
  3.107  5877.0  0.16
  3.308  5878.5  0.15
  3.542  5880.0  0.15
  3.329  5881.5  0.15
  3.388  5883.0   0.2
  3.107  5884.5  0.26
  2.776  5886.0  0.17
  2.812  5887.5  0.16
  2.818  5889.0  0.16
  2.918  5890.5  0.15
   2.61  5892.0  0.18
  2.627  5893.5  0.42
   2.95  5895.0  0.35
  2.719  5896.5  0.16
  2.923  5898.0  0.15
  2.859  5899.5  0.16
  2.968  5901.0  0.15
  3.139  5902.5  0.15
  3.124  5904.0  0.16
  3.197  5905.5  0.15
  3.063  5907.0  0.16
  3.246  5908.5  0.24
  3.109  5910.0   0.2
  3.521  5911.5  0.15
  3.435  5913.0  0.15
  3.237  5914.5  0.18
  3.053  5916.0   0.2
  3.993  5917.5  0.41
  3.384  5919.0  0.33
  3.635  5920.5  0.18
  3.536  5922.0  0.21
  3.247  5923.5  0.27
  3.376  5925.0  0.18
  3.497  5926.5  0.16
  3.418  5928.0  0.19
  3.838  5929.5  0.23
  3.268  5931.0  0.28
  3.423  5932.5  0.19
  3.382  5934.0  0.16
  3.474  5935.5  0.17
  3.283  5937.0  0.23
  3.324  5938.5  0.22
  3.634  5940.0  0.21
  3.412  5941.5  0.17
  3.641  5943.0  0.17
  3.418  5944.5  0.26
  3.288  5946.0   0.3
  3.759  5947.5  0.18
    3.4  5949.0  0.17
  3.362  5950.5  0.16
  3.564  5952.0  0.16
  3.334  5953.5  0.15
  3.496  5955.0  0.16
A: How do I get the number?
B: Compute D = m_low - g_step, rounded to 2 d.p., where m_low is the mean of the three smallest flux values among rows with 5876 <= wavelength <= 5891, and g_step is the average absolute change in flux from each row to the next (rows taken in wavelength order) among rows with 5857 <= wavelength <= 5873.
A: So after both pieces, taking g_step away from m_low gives 2.61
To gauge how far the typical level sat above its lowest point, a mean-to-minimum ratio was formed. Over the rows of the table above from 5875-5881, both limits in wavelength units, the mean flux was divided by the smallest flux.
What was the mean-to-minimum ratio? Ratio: 1.067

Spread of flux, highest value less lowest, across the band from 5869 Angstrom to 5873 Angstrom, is 0.25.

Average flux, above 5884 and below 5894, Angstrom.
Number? 2.81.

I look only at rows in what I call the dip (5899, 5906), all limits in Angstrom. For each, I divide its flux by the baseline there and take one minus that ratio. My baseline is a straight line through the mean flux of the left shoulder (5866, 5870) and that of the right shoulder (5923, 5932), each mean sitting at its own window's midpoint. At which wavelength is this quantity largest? 5899.5 Angstrom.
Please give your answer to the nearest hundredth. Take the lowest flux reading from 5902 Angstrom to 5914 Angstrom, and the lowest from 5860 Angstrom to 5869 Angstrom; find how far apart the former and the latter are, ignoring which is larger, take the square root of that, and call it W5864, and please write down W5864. 0.34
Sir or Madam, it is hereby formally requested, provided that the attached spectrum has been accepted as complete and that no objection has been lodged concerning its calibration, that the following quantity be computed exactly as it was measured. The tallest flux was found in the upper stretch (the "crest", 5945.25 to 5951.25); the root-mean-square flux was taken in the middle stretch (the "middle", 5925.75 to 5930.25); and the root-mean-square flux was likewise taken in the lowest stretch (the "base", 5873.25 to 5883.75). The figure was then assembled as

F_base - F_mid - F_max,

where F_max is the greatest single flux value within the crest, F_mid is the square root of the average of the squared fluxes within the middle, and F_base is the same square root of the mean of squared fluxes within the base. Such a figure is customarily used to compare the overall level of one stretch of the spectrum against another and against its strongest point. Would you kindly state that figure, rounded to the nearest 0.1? -4.0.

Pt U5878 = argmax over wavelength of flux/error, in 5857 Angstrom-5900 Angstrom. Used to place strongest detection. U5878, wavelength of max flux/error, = 5880.0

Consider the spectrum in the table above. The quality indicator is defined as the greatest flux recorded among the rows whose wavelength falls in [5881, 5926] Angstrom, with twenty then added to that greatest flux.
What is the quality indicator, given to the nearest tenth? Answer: 24.0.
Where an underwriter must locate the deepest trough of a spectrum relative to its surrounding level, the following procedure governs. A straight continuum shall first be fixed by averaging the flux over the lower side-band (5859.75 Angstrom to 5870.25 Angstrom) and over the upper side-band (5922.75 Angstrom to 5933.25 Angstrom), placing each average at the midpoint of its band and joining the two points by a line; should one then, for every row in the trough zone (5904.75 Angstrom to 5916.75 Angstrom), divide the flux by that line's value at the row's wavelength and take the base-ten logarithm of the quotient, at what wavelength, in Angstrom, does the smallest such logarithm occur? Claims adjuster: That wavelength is 5916.0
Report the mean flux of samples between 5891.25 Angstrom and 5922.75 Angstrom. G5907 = 3.2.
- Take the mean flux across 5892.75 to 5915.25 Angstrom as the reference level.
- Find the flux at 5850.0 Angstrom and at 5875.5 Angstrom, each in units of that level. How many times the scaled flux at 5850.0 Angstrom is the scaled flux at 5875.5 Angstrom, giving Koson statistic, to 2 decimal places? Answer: 0.88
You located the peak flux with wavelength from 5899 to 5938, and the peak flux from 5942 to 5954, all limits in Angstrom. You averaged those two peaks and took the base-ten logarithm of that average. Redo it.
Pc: 0.588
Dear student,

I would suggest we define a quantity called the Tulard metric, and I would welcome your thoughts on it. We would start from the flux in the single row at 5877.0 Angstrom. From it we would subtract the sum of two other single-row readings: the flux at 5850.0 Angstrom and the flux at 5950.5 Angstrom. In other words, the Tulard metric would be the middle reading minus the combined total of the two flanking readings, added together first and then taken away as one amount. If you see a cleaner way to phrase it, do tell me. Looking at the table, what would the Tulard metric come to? -4.0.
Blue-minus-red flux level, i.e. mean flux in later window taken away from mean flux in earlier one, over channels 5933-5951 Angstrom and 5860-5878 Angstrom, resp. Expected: -0.12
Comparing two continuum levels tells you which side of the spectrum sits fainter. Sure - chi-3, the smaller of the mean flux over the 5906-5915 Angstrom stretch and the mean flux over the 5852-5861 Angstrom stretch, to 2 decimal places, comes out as 3.27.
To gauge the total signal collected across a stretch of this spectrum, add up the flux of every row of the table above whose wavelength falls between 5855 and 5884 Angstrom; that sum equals 63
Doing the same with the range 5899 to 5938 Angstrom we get 87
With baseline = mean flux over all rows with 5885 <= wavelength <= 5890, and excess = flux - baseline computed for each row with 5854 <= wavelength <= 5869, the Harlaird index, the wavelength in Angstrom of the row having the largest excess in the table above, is 5860.5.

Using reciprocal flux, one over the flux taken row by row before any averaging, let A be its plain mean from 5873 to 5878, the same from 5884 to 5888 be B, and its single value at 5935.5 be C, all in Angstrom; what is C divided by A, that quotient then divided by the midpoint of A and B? 2.95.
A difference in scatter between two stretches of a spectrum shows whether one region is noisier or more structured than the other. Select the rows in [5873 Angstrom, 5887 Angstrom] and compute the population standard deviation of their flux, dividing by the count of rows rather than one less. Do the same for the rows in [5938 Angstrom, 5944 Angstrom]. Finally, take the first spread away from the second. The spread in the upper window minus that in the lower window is -0.095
